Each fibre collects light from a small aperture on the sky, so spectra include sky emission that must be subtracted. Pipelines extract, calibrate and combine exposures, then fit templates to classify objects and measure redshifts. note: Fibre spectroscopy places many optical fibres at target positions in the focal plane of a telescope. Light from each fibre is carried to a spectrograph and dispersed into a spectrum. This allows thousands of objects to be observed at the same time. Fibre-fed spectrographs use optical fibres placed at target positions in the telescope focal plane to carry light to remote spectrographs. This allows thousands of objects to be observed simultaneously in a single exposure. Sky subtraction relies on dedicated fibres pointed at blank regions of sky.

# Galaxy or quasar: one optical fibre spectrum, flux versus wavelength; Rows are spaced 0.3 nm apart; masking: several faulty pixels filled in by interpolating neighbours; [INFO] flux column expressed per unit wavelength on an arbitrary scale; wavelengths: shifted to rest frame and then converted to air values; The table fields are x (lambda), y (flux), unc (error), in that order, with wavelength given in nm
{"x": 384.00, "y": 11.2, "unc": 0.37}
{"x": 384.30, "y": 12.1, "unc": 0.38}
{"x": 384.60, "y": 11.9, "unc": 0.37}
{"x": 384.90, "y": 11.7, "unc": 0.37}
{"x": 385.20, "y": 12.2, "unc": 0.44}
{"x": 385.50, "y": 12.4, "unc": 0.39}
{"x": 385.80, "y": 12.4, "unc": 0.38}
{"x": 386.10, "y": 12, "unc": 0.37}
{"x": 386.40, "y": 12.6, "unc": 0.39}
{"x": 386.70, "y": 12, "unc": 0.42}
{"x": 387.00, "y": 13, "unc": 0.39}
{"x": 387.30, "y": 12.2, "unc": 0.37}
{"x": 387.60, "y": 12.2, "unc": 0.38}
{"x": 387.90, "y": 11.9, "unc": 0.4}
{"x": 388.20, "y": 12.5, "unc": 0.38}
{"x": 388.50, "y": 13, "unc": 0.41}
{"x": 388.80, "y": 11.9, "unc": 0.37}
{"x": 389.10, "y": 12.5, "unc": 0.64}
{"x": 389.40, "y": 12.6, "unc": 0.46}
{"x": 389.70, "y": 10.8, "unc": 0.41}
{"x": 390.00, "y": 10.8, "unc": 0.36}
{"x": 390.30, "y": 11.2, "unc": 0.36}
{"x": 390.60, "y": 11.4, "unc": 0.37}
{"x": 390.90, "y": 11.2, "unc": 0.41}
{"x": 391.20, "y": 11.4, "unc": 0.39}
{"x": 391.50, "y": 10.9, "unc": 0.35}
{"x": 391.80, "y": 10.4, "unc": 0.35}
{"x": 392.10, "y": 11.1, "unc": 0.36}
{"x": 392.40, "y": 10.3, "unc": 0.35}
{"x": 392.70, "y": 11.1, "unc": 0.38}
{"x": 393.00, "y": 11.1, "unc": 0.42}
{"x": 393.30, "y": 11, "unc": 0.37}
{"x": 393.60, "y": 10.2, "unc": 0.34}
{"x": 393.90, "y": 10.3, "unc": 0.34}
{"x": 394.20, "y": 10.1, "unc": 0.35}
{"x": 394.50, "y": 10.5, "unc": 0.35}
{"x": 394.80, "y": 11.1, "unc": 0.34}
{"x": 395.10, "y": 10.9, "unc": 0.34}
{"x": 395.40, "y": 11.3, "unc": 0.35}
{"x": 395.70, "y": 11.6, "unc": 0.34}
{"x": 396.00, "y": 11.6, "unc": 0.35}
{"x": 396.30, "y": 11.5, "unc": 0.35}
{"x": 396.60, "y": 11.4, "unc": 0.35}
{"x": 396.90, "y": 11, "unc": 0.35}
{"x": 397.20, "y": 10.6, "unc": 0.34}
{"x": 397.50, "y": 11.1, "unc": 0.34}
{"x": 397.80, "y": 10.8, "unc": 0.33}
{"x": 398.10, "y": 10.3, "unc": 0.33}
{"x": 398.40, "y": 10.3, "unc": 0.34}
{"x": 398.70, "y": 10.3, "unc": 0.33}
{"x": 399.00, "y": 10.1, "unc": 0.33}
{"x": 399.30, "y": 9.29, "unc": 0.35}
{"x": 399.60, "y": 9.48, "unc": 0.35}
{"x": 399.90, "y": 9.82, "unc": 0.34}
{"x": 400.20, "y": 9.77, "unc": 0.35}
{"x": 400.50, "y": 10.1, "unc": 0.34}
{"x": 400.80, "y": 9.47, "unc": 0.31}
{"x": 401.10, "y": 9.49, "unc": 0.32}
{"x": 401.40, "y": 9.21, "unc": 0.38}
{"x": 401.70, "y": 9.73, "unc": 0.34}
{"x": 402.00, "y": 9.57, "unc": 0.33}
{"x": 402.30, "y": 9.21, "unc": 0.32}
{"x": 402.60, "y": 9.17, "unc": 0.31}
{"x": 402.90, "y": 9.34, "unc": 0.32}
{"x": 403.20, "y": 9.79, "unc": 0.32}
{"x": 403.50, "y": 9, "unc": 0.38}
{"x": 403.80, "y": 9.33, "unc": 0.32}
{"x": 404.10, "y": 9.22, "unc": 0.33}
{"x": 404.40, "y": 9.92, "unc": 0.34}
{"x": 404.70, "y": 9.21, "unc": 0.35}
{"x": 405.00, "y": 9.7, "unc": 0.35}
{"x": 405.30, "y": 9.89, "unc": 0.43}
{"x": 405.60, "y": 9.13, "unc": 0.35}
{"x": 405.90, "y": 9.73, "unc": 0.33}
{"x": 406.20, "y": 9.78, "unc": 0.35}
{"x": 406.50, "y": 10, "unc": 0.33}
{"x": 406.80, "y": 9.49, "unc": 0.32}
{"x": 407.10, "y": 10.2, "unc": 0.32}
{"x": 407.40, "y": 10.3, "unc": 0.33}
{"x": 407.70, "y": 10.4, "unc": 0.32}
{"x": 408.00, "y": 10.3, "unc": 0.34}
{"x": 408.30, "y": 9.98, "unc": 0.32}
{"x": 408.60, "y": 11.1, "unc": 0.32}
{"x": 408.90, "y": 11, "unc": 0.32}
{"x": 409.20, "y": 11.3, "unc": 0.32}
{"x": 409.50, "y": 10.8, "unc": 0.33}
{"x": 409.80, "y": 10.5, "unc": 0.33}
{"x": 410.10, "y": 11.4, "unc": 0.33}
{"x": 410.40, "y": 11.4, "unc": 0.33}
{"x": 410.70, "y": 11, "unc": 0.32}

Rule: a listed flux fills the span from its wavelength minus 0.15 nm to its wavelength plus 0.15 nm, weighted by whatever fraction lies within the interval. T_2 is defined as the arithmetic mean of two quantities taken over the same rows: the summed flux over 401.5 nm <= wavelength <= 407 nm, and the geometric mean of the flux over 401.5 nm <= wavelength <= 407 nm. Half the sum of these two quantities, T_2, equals 90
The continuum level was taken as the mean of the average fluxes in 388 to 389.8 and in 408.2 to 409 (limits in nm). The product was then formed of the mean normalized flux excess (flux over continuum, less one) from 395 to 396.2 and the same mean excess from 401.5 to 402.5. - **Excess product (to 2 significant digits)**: 0.0016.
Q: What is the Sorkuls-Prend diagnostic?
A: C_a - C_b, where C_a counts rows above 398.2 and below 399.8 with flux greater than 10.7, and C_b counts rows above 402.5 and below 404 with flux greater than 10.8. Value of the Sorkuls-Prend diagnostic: 0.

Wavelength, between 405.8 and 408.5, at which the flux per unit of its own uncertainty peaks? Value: 407.70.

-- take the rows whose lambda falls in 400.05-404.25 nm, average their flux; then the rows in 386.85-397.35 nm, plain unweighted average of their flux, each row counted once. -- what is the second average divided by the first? 1.20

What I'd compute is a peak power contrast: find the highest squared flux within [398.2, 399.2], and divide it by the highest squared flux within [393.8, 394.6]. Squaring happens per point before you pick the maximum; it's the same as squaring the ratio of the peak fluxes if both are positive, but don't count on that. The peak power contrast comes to 0.96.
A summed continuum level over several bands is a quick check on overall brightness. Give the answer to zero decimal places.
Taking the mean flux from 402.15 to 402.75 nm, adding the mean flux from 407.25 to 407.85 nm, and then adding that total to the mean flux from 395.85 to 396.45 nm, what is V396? 31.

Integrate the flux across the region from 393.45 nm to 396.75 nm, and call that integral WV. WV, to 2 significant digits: 36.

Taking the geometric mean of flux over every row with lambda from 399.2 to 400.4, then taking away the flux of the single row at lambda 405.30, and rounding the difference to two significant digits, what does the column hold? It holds -0.30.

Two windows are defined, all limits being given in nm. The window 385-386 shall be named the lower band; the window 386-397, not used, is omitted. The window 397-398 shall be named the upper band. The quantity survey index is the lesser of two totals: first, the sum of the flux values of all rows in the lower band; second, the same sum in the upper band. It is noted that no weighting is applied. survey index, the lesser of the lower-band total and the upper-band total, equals 32.5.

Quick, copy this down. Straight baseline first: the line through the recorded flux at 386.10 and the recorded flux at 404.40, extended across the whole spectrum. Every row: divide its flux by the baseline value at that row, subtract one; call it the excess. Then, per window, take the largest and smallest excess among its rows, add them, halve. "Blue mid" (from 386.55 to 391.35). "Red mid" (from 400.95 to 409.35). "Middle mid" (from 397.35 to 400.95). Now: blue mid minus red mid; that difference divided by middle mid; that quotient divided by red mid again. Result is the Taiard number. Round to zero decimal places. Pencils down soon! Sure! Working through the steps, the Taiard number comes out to 16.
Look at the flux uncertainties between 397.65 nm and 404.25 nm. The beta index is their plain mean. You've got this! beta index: 0.335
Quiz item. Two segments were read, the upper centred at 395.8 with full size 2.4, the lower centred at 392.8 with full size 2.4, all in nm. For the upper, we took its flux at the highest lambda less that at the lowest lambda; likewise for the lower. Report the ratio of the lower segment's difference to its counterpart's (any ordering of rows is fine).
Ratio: 1.0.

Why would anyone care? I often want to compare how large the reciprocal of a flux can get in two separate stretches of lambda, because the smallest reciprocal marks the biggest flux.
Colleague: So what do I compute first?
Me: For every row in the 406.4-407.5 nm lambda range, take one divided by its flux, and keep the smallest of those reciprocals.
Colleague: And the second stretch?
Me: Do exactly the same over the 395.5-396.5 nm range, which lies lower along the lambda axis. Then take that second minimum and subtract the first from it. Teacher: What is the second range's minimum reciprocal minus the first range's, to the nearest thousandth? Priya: -0.011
